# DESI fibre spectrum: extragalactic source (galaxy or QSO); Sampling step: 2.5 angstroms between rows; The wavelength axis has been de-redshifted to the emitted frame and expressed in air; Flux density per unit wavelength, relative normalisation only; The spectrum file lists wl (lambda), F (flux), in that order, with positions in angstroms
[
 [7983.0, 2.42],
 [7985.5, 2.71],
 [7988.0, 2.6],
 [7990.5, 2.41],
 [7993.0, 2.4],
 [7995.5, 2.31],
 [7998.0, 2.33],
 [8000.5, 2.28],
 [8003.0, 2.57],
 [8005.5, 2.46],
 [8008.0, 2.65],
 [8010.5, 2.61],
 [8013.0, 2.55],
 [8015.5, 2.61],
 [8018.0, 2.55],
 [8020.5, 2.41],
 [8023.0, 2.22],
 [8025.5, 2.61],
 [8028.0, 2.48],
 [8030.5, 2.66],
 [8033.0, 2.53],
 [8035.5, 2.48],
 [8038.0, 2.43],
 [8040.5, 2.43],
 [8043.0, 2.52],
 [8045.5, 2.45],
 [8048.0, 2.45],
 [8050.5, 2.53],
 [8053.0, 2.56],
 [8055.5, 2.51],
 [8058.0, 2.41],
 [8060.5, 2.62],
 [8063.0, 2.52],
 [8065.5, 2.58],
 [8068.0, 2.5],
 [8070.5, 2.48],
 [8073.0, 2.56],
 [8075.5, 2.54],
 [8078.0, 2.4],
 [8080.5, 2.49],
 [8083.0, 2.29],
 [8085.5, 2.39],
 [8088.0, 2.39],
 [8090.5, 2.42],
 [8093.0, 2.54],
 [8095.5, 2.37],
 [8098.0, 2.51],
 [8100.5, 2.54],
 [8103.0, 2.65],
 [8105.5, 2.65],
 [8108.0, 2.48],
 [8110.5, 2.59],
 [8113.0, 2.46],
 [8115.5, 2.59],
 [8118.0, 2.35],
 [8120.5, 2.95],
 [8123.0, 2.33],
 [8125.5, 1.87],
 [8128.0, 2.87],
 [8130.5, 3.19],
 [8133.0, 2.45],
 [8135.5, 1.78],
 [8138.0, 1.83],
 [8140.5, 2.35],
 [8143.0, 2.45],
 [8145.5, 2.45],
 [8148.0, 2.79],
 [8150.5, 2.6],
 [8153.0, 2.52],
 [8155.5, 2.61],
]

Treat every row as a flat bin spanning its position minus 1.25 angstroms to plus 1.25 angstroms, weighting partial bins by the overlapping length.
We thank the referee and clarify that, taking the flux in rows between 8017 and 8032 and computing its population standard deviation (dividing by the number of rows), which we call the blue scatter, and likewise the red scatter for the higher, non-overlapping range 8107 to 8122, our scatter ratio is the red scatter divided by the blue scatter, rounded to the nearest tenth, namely 1.3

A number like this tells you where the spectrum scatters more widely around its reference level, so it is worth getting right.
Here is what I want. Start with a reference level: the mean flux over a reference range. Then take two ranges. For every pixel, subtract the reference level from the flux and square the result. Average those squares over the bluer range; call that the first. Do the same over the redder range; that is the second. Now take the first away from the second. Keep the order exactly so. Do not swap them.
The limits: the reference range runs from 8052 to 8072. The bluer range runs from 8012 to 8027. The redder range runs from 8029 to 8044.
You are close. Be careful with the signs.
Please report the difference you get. -0.0138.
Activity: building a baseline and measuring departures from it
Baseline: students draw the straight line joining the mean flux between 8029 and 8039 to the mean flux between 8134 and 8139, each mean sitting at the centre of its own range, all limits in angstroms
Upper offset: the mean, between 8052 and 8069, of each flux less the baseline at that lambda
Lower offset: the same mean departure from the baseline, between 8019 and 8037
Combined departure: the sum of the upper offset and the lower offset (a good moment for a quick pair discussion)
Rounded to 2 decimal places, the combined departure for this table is 0.10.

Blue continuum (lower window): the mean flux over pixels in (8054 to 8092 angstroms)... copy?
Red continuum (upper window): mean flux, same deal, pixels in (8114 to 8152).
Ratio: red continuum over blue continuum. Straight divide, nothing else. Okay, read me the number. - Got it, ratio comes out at 0.99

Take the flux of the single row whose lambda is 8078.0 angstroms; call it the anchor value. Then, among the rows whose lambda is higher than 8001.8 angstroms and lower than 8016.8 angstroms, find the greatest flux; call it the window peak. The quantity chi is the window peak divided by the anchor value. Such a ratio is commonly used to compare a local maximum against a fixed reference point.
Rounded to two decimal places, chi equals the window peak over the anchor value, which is 1.10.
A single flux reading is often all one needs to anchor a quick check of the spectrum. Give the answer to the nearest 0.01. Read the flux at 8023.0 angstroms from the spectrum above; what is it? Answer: 2.22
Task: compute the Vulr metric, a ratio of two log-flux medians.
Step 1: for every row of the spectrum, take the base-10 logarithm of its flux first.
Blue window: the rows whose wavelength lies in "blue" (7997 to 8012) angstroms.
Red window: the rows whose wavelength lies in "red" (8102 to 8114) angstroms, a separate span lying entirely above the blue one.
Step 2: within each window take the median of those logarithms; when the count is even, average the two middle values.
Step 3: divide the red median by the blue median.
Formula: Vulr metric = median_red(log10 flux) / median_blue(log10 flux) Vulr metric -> 1.03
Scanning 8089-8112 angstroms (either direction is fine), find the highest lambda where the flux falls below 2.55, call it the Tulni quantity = 8108.0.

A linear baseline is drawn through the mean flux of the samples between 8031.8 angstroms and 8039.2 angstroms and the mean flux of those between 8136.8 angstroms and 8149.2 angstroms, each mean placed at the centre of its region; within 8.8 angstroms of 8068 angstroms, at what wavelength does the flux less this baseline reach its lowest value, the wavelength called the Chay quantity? 8070.5 angstroms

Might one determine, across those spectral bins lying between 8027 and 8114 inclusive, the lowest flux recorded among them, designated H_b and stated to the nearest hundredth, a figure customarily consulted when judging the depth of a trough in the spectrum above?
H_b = 2.29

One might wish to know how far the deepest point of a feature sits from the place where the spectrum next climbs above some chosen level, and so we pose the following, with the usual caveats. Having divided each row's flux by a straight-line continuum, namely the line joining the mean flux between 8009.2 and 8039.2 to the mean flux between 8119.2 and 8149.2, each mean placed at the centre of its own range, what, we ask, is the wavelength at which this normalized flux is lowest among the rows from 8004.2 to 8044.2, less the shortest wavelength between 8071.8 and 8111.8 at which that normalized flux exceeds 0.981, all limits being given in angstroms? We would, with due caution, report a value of -50.0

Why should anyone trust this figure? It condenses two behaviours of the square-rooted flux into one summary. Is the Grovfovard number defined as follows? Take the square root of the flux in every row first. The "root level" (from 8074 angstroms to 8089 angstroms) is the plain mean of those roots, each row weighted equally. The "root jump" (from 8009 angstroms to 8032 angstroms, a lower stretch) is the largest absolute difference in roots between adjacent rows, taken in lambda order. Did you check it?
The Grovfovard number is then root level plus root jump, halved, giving 0.840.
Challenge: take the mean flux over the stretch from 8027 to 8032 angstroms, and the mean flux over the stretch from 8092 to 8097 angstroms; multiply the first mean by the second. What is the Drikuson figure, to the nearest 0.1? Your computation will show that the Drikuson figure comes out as 6.3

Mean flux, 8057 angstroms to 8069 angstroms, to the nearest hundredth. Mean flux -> 2.53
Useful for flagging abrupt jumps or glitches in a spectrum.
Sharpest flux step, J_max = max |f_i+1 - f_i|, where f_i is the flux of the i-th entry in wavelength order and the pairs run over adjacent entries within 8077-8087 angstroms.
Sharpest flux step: 0.20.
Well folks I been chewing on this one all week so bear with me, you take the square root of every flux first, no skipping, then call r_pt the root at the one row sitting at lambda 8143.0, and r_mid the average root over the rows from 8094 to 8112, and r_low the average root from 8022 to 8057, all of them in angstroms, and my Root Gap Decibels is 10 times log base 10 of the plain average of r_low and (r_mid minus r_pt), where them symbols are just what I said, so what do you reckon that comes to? -0.95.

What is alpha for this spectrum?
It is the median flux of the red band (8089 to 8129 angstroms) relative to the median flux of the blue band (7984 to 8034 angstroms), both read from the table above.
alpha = 0.99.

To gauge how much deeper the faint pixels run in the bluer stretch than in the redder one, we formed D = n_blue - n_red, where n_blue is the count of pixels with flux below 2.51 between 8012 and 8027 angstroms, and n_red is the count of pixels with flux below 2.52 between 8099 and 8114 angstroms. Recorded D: 0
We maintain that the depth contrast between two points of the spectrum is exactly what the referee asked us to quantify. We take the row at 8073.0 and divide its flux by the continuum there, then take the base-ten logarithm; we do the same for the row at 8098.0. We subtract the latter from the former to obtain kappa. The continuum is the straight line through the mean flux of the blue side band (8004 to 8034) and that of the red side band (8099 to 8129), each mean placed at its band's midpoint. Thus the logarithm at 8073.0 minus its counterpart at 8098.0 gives 0.01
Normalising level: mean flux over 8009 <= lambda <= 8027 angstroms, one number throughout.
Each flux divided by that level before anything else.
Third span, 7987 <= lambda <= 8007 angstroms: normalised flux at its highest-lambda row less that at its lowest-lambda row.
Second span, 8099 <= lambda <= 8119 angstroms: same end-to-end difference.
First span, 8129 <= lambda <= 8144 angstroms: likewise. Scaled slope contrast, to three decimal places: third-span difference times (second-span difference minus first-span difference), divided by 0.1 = -0.122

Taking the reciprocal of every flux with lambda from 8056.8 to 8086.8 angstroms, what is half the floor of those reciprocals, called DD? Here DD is 0.191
